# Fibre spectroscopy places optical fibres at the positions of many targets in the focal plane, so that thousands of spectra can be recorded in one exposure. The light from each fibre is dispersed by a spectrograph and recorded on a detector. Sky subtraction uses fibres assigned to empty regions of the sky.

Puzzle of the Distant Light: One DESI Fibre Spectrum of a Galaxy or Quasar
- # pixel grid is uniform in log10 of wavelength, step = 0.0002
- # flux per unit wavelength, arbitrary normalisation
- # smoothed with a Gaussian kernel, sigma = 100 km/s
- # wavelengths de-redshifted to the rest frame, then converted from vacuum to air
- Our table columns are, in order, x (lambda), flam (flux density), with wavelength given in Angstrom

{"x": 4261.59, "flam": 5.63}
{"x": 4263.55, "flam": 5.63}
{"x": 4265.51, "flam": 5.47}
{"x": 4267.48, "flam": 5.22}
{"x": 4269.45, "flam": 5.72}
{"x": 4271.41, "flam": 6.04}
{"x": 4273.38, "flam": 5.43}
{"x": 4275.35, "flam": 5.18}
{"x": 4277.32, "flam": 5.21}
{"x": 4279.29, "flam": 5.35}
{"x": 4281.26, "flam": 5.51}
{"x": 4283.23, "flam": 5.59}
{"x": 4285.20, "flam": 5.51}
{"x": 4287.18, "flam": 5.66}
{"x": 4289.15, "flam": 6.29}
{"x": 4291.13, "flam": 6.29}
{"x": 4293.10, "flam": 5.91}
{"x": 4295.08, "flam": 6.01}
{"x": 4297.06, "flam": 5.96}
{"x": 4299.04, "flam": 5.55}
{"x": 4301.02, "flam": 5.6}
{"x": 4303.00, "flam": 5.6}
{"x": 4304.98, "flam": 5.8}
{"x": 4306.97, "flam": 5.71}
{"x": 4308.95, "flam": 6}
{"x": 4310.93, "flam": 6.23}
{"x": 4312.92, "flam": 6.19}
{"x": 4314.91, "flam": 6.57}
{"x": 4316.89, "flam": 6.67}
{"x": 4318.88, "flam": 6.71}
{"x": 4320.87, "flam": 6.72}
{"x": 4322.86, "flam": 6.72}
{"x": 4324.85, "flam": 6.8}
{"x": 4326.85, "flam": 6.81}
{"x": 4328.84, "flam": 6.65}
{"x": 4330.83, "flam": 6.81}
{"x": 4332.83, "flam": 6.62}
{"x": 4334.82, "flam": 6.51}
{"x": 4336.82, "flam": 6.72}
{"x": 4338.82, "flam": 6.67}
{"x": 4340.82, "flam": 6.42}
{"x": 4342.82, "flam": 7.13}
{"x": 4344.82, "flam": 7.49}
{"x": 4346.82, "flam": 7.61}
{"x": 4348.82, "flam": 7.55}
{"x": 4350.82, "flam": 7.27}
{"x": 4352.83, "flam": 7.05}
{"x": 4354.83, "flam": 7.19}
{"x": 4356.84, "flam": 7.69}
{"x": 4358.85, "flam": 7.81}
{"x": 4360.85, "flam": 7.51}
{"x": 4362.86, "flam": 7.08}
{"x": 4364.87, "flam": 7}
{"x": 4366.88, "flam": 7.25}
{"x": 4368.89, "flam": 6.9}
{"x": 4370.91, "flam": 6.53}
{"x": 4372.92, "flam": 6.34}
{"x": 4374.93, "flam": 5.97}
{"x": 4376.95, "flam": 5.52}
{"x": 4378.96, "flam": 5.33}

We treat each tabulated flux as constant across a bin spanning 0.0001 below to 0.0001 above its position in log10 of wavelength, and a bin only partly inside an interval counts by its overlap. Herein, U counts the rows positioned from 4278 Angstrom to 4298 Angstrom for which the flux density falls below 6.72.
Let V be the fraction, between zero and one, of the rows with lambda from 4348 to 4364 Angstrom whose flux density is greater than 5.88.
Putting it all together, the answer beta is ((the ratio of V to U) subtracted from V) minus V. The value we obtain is -0.100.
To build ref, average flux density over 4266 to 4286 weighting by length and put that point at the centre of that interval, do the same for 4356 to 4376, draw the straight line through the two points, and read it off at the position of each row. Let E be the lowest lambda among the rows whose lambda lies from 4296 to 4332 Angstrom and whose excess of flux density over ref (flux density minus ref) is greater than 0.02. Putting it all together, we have 4297.06 Angstrom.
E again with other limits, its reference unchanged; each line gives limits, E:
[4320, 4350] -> 4320.87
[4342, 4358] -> 4342.82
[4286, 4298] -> 4289.15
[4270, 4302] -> 4271.41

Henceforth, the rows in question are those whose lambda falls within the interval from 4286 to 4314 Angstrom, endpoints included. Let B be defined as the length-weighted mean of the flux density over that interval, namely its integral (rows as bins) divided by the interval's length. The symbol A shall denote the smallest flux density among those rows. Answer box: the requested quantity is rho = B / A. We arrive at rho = 1.07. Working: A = 5.55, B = 5.9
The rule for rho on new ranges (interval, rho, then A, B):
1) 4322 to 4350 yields 1.07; 6.42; 6.9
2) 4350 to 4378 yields 1.26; 5.52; 6.9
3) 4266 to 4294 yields 1.09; 5.18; 5.6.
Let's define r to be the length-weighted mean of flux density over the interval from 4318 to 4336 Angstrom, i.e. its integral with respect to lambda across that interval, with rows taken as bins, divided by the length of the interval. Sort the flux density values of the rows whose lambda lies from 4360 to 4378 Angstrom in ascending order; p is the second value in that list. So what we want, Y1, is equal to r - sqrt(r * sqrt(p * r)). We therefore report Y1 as 0.19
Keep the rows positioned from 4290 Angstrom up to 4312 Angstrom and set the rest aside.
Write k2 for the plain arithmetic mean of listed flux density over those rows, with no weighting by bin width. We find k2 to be 5.9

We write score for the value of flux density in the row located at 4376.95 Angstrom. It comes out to 5.52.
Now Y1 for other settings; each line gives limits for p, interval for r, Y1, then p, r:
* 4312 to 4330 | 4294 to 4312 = -0.18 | 6.57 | 5.8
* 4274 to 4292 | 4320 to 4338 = 0.41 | 5.21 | 6.7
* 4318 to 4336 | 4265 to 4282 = -0.27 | 6.62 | 5.5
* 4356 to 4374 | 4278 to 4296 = -0.18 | 6.53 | 5.8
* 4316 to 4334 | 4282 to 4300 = -0.19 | 6.65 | 5.9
